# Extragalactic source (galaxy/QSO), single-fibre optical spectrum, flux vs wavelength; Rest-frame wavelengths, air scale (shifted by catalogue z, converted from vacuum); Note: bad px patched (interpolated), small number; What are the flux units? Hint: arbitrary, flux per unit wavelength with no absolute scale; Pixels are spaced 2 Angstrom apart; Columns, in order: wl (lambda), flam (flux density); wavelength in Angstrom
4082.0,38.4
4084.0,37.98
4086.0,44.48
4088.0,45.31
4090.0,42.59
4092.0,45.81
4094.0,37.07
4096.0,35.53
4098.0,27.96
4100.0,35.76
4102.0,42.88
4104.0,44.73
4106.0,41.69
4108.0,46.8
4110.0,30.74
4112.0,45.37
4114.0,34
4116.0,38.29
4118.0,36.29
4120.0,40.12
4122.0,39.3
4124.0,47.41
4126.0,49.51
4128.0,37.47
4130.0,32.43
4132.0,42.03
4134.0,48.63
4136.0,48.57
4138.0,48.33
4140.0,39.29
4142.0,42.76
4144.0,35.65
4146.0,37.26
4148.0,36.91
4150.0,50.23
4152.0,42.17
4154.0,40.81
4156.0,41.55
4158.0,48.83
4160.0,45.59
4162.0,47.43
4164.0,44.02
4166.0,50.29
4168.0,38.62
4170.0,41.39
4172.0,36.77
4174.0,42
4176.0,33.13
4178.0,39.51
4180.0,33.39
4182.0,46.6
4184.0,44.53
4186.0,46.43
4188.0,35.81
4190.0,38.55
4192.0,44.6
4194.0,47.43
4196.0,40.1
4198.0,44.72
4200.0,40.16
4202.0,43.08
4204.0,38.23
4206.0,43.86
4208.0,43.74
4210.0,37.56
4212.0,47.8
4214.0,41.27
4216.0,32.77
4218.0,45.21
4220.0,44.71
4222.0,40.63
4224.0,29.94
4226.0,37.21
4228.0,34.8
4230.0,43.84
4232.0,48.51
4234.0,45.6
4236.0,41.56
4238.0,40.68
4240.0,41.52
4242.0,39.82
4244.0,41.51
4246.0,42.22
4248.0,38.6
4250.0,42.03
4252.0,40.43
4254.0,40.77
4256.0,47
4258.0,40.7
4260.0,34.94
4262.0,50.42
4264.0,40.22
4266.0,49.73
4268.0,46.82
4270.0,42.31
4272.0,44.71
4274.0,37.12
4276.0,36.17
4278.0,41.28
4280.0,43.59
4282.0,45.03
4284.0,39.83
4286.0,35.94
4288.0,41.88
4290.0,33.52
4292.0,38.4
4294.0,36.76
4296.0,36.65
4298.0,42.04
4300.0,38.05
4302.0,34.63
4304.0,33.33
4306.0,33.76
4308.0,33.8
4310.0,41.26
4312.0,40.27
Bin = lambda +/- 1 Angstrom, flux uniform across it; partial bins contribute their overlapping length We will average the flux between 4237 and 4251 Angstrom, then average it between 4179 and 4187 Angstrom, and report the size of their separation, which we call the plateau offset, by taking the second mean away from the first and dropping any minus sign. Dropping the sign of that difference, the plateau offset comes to 1.8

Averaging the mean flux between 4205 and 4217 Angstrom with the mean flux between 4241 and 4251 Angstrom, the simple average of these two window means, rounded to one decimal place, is 41.0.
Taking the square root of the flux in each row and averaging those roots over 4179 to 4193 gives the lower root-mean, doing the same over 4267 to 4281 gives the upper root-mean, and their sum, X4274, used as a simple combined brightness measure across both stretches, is 12.9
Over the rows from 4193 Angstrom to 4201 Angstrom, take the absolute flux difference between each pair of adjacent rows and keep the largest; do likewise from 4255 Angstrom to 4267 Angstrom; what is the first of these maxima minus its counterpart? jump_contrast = -8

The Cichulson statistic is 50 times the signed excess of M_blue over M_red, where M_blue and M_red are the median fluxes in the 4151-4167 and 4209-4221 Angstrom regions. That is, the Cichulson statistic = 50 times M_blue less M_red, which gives 91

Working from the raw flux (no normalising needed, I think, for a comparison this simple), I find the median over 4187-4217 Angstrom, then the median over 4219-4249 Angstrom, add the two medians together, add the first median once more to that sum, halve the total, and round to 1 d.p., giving 62.0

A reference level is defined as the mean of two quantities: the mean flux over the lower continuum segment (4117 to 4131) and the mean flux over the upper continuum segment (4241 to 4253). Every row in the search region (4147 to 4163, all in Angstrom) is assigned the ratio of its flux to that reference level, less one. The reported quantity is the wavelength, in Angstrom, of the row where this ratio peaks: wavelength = 4150.0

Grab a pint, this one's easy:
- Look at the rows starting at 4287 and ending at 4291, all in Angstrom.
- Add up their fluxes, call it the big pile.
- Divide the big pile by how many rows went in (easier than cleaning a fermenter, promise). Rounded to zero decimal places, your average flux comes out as 38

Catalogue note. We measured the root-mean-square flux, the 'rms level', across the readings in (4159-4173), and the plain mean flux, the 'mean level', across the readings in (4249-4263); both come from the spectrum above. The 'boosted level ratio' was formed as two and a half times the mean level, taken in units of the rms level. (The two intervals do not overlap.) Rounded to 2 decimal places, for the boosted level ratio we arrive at 2.42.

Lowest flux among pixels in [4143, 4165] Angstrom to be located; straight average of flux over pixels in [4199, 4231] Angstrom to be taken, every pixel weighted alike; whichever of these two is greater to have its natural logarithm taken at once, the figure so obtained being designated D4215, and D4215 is 3.70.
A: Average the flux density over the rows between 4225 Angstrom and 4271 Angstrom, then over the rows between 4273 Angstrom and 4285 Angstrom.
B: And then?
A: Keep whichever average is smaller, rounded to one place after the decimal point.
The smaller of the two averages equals 40.5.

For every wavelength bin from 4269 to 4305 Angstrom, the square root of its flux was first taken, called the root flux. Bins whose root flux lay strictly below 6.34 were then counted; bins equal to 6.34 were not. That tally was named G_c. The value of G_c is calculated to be 11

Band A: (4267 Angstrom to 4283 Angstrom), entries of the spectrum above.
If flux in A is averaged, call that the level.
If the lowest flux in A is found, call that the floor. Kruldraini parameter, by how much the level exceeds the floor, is 6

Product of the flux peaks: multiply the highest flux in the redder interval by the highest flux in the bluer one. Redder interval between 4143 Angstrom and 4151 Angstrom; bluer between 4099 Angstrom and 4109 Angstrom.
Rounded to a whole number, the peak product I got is 2351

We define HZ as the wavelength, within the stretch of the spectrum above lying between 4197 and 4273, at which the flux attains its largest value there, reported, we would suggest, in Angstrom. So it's 4262.0 Angstrom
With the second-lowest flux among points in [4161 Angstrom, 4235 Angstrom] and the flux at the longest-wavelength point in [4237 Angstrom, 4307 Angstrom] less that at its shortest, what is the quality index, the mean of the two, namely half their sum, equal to 12.9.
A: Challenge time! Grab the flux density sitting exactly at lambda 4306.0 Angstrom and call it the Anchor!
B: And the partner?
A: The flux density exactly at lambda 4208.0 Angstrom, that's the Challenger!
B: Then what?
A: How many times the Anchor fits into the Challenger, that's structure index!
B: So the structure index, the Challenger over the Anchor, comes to 1.30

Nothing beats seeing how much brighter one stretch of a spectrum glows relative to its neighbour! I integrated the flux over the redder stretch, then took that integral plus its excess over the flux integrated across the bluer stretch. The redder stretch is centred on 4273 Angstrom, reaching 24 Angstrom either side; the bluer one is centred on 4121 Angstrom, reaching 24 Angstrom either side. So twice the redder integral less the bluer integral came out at 1993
